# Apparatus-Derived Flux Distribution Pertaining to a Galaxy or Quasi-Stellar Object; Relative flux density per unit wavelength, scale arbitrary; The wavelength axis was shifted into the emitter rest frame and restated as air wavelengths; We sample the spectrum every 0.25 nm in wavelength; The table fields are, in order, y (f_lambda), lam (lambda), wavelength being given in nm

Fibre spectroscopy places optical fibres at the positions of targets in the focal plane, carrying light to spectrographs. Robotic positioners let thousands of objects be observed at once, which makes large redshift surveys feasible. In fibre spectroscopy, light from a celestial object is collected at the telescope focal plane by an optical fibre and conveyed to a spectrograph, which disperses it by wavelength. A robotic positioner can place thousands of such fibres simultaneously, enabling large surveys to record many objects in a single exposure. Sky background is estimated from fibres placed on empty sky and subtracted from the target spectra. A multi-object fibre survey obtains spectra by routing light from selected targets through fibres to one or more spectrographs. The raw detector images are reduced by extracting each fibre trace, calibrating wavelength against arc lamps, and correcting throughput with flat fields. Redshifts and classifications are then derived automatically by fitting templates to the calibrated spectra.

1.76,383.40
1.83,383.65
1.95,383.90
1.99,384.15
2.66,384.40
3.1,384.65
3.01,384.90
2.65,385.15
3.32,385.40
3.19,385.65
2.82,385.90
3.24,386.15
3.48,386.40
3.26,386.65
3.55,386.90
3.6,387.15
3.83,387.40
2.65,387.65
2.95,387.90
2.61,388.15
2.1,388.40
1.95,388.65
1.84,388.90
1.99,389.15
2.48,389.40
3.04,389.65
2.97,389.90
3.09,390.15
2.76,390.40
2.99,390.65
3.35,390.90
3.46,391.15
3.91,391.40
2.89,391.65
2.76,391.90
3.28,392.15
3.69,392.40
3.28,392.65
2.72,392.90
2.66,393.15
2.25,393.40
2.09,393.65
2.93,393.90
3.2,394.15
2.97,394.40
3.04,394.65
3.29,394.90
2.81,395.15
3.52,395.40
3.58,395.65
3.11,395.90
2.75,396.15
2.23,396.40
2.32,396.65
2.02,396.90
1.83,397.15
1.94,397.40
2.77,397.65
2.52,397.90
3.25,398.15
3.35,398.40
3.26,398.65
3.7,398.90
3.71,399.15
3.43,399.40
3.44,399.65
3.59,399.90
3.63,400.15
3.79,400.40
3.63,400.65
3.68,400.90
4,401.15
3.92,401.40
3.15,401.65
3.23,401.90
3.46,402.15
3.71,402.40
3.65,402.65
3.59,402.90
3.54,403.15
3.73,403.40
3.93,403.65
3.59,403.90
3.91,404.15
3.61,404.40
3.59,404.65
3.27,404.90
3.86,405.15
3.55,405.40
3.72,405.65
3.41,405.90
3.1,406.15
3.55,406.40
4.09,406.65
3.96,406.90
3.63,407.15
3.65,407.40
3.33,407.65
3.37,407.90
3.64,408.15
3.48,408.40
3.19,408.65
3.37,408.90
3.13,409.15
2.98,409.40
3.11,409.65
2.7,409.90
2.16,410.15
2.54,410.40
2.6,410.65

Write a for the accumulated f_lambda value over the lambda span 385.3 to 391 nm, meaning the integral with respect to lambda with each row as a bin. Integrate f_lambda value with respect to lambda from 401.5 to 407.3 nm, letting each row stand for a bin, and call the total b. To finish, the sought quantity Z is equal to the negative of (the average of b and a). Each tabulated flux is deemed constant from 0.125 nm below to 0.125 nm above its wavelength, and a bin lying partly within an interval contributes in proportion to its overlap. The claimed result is -18.7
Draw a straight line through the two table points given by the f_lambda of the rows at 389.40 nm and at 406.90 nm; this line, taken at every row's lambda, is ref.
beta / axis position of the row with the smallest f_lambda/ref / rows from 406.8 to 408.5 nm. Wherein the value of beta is 407.65 nm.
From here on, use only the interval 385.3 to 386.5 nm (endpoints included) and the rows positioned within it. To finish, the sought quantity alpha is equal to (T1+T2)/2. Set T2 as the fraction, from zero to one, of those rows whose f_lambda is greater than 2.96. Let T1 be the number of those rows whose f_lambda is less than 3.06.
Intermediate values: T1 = 1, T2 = 0.8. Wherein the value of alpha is 0.9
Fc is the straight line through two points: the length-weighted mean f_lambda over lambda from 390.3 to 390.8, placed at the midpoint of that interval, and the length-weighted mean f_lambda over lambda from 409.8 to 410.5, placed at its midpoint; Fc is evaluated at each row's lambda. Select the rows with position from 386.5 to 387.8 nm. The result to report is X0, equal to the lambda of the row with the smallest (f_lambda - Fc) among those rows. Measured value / 387.65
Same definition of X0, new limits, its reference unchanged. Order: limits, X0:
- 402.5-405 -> 404.90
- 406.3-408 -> 407.65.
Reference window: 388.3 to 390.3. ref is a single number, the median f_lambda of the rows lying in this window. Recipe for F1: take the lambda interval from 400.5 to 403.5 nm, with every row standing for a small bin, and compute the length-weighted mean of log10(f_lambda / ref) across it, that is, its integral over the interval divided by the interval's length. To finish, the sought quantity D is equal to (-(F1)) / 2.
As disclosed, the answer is -0.10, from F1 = 0.20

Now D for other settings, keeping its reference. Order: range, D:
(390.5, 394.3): -0.06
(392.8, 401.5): -0.06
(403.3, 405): -0.10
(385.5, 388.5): -0.06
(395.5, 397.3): -0.02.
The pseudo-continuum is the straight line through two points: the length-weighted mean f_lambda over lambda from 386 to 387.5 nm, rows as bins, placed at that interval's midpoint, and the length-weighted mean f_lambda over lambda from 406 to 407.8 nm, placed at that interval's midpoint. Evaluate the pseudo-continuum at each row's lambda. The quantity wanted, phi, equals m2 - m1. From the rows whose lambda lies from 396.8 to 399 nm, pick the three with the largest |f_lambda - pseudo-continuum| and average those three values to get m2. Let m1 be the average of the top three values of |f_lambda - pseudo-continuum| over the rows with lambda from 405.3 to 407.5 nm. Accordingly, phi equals 1.2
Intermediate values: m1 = 0.45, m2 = 1.62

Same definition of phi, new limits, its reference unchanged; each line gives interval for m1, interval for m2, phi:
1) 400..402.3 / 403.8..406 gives -0.1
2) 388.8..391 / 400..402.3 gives -1.0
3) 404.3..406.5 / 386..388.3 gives 0.4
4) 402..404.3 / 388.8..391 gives 1.1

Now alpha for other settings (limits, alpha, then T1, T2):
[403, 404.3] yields 0.5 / 0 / 1.0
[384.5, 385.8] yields 1.4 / 2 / 0.8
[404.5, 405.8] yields 0.5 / 0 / 1.0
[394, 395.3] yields 1.9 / 3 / 0.8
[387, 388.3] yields 1.7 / 3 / 0.4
